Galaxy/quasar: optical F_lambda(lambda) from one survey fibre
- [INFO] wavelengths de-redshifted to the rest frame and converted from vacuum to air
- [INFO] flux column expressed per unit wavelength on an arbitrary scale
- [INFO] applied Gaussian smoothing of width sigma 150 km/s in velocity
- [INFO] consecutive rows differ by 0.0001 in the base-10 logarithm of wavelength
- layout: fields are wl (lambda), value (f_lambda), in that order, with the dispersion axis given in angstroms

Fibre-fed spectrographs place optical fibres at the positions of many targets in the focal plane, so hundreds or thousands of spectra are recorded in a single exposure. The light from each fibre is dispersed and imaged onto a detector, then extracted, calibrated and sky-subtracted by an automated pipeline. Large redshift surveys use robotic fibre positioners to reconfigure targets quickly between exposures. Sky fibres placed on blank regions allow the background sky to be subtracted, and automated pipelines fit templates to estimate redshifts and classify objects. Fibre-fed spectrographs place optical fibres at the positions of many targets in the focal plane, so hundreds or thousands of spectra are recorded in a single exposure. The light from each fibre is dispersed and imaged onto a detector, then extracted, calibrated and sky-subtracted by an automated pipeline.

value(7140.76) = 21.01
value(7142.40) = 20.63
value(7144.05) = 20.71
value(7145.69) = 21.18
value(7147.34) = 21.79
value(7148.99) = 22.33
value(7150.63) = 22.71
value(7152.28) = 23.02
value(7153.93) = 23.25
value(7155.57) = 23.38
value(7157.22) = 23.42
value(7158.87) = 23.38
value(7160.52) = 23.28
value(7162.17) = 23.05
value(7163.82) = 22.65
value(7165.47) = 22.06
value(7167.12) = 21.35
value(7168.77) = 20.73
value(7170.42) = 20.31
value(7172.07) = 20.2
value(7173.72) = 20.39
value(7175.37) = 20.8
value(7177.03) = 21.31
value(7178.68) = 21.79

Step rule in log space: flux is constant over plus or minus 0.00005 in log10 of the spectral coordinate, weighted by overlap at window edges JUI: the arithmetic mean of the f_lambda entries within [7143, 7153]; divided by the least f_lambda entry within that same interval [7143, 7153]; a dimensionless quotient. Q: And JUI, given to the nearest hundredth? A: 1.06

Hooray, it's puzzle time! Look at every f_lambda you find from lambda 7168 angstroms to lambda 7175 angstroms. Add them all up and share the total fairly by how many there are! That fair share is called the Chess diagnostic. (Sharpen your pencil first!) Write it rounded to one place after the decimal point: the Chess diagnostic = 20.4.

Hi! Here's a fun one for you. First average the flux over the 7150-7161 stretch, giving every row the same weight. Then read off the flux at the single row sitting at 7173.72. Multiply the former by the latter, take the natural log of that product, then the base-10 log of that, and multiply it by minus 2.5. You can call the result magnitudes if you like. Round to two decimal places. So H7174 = -1.97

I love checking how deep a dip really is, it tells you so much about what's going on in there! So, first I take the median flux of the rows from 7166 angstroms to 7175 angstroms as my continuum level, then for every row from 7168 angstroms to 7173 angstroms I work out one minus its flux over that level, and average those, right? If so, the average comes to -0.001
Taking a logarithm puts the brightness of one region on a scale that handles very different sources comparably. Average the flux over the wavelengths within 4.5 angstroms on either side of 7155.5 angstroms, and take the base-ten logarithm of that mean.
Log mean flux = 1.37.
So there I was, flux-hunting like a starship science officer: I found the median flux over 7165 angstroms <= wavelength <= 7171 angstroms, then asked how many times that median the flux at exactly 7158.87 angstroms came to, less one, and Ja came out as 0.11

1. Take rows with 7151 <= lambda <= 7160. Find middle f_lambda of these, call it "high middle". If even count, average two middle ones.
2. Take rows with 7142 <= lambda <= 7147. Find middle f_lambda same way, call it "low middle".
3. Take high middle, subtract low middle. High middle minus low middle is 2.7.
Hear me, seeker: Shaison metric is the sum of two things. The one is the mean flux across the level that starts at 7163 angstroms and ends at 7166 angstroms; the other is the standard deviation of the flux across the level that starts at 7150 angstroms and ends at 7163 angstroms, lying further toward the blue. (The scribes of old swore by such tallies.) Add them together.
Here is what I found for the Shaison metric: 22.6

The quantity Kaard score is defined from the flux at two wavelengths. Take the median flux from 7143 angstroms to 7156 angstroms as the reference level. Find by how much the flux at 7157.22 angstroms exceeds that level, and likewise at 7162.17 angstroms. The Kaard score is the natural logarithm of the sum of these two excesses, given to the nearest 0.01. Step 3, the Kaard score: 0.36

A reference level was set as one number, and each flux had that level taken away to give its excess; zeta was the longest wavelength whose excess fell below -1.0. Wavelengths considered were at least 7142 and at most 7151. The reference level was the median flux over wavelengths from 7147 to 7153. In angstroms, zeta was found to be 7145.69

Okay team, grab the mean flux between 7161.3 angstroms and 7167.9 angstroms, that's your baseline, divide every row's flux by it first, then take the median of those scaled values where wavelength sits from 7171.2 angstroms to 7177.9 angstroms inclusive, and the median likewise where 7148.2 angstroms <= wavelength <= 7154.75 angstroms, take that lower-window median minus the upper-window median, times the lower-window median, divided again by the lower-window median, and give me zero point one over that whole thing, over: 0.98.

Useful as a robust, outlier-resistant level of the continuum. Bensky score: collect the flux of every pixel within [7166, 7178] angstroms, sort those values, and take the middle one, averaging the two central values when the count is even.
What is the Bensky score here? 20.7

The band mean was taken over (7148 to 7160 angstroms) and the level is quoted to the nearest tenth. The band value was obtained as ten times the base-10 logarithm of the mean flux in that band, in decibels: 13.6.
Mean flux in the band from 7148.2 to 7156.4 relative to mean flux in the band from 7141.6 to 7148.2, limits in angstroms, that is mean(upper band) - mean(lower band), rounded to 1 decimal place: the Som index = 1.9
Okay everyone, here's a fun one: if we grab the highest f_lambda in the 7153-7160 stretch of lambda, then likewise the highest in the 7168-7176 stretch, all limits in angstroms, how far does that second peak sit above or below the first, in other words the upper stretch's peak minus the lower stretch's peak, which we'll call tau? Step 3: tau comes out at -2.6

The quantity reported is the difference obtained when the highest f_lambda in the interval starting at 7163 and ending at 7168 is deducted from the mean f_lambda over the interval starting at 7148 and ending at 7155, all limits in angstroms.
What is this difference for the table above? 0.2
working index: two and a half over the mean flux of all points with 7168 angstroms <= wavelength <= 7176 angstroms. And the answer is 0.122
